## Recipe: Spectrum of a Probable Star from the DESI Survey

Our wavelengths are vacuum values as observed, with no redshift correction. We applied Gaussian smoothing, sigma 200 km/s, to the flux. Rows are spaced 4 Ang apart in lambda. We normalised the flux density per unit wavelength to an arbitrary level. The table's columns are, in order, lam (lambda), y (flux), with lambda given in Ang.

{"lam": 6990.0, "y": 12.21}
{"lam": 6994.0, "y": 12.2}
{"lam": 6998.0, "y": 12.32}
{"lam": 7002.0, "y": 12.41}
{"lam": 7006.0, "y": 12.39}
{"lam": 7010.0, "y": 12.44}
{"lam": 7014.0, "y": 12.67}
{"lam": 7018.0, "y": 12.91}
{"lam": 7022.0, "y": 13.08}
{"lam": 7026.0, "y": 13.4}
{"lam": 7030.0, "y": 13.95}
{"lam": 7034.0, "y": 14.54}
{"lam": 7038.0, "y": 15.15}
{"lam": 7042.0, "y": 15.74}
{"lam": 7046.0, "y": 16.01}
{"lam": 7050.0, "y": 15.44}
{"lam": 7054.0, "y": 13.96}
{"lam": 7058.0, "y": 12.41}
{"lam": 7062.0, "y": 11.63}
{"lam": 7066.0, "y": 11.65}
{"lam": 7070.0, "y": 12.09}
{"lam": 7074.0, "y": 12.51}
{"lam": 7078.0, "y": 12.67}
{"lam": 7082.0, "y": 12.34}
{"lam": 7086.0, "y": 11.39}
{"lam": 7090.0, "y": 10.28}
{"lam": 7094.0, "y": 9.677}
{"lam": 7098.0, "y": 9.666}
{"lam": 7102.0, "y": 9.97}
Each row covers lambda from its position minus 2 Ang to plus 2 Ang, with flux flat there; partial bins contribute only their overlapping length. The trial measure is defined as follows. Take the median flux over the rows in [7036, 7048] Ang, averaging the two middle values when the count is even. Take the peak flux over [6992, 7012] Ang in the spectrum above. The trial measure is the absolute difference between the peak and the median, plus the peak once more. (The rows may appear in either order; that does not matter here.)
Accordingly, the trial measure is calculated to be 15.7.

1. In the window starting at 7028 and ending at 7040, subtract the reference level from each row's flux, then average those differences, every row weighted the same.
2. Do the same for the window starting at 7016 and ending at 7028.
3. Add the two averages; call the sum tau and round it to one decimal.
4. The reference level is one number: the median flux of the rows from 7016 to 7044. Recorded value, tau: -0.2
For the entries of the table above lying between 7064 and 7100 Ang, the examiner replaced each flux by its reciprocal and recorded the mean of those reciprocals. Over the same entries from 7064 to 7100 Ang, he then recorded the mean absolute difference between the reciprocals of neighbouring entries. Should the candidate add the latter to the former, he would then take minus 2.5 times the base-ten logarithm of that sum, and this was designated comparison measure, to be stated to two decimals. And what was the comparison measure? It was 2.58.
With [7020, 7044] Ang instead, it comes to 2.85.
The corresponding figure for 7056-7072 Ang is 2.66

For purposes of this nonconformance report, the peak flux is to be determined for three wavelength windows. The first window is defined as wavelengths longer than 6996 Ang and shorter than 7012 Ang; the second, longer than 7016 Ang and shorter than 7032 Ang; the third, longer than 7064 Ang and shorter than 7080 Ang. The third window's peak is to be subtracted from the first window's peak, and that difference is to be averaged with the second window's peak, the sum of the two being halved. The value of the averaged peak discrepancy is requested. 6.9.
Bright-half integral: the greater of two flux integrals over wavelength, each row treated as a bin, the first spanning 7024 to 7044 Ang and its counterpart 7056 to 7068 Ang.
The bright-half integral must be 291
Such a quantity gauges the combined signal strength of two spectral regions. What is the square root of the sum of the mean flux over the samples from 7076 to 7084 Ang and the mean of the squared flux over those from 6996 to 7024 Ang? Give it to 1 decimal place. 13.1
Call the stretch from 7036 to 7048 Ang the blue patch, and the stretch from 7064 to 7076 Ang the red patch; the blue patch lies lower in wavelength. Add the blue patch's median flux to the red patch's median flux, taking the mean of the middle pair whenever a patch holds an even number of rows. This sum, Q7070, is 27.8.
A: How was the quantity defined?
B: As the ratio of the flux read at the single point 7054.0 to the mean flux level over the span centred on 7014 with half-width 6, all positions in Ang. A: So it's 1.10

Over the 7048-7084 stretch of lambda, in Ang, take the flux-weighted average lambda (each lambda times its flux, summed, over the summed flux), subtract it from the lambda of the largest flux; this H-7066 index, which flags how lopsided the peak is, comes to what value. -15.5 Ang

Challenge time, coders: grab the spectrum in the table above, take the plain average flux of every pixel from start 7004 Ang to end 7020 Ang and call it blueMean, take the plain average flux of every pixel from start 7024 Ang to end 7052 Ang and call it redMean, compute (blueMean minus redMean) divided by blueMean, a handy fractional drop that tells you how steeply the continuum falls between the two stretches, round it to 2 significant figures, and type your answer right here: -0.18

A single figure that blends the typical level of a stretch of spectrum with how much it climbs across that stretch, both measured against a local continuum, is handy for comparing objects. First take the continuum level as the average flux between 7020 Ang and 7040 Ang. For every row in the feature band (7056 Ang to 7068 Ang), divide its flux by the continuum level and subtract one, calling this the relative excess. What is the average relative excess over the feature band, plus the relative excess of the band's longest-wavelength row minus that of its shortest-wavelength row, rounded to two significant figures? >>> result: -0.21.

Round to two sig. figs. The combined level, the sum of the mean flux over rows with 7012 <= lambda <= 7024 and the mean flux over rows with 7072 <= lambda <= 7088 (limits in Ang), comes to 25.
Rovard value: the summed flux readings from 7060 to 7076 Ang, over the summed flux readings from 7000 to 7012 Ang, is 1.3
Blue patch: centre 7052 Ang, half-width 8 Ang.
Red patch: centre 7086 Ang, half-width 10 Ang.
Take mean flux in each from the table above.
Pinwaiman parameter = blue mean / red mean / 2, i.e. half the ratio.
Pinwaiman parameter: 0.64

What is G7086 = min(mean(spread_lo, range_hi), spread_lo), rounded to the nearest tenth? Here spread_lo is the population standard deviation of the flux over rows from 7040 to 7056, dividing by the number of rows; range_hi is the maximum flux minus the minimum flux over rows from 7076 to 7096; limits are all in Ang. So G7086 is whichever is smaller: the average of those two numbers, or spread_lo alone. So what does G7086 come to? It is 0.8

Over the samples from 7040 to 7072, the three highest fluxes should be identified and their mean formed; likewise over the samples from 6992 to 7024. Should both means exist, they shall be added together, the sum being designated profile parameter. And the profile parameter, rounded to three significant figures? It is 28.6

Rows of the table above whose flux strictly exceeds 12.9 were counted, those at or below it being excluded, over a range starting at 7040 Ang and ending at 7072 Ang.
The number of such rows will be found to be 4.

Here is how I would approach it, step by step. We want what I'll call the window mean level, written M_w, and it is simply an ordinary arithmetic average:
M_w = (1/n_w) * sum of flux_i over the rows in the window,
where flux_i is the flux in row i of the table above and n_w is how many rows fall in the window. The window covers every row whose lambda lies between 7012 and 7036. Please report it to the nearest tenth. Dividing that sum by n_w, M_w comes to 13.4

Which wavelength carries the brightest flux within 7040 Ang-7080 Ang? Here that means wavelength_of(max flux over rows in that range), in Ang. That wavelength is 7046.0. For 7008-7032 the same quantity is 7030.0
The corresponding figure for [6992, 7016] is 7014.0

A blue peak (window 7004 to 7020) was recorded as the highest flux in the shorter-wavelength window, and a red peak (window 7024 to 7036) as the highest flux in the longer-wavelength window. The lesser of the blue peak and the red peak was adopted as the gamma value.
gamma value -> 12.91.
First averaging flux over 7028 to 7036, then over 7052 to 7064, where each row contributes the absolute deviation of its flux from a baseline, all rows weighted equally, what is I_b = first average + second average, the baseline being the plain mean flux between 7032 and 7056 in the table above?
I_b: 3.37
